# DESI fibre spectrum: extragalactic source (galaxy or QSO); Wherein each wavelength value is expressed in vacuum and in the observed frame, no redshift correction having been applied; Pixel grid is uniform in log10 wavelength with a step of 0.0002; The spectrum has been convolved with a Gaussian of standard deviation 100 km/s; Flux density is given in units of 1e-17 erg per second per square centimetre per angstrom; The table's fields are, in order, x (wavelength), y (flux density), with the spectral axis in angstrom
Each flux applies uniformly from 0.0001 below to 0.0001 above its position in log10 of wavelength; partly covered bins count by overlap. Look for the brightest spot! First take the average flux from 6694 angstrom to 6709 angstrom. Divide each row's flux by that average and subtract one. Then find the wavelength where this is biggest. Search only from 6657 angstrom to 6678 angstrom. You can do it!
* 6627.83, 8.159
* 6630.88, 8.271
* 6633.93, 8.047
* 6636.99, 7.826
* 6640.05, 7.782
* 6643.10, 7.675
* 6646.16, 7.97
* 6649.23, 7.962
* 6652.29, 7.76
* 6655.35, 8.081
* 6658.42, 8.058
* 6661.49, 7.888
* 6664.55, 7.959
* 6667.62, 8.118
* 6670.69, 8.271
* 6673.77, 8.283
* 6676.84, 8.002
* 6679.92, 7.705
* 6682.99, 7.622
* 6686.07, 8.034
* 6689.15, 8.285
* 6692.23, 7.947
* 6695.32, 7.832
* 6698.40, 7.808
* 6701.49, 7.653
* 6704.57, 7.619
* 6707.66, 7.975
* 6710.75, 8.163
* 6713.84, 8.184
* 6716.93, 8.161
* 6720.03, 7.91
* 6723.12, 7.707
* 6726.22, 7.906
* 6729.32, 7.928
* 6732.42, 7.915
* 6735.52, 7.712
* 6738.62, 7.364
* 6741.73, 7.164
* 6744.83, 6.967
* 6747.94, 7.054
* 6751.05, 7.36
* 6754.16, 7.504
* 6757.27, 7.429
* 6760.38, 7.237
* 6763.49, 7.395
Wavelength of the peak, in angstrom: 6673.77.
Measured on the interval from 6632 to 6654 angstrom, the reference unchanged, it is 6633.93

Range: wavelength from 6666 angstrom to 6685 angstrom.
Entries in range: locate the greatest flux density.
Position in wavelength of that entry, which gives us 6673.77 angstrom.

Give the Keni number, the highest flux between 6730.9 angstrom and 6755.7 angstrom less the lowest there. 0.9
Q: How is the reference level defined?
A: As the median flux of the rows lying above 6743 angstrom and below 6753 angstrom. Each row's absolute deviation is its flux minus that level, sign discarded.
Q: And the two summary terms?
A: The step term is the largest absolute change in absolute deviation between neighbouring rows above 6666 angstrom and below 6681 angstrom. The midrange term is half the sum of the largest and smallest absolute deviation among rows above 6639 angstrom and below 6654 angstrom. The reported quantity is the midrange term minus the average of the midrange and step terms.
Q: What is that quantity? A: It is 0.24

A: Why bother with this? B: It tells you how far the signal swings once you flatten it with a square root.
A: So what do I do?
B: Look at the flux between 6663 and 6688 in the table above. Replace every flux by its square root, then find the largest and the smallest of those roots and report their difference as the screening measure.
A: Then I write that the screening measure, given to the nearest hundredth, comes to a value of 0.12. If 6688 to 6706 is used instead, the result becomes 0.12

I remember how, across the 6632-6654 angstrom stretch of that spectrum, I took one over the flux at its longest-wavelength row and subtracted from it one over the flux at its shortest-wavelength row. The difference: 0.005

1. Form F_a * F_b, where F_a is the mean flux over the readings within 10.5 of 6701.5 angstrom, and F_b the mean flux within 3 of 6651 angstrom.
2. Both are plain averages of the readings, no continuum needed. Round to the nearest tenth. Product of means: 61.8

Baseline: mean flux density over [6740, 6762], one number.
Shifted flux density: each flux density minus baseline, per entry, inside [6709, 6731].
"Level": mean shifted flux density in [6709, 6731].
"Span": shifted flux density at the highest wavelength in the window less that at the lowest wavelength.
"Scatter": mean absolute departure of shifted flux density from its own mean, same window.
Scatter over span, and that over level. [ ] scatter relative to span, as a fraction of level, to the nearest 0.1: -0.9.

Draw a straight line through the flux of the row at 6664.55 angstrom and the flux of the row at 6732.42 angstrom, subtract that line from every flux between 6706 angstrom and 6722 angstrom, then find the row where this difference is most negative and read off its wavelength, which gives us 6720.03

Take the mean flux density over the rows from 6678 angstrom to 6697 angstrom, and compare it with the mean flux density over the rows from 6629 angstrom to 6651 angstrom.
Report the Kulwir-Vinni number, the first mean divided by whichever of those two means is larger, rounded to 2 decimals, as 1.00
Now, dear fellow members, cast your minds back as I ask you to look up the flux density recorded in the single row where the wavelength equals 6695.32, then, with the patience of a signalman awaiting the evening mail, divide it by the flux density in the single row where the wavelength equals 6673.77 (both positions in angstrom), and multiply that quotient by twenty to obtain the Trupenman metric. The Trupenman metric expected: 18.9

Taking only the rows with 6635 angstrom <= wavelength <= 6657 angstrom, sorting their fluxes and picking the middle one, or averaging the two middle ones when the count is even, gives 7.83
